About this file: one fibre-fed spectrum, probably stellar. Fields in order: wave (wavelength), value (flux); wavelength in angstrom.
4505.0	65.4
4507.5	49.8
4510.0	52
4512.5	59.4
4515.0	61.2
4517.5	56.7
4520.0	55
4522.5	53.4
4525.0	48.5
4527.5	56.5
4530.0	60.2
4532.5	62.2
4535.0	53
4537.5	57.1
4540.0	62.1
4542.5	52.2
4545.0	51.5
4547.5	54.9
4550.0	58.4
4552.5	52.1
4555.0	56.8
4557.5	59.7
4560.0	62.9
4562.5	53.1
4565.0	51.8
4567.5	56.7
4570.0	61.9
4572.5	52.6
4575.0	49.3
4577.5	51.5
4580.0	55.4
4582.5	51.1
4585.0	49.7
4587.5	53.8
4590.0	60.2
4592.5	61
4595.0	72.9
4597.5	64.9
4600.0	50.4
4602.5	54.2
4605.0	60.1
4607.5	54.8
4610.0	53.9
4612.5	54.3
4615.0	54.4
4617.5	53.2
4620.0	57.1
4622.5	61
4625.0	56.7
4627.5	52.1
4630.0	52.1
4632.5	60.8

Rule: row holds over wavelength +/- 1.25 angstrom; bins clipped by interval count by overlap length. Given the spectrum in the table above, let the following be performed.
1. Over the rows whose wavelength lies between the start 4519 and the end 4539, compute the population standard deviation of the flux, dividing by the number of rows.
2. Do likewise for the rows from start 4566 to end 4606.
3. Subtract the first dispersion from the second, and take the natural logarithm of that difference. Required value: 0.8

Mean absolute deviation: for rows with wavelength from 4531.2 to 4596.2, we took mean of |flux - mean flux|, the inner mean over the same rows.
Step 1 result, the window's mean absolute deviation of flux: 4.3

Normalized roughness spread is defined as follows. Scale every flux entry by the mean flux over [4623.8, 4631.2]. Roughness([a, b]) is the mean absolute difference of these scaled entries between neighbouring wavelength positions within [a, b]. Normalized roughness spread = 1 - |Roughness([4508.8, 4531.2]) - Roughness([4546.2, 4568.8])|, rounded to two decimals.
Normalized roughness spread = 0.99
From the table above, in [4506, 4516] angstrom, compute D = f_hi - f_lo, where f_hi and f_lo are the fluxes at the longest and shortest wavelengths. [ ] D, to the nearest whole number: 11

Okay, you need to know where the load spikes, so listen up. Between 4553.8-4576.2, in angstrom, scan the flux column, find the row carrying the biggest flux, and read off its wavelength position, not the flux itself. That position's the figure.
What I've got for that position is 4560.0 angstrom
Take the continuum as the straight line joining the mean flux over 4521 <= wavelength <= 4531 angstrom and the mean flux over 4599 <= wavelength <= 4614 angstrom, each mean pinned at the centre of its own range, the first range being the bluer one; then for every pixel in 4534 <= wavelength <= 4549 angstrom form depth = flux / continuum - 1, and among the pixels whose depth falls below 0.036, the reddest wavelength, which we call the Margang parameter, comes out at 4547.5 angstrom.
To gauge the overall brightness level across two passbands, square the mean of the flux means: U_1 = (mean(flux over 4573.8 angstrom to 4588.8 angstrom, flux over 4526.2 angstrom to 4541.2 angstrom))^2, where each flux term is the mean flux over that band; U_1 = 3042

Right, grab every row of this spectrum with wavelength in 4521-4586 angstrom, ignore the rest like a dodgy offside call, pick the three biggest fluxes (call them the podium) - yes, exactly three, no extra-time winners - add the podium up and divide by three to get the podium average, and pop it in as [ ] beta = 62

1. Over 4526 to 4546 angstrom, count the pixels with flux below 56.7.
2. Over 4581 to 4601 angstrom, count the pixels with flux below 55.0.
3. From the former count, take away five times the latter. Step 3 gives -16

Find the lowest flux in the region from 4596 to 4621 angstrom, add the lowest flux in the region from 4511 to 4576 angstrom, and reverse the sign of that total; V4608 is -99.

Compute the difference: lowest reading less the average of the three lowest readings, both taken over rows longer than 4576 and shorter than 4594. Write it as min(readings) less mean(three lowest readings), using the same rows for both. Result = -1.1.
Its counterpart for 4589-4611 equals -2.4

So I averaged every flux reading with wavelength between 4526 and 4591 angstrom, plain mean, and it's 55.6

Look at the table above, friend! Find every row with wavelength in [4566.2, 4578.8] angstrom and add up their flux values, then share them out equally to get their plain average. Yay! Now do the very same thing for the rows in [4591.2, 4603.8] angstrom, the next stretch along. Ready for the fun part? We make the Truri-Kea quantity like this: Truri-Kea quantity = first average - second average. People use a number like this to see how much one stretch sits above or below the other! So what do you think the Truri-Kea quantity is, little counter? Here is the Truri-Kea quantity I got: -6.3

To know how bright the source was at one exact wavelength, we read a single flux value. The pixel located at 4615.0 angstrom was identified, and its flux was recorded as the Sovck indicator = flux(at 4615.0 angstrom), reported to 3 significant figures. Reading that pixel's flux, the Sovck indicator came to 54.4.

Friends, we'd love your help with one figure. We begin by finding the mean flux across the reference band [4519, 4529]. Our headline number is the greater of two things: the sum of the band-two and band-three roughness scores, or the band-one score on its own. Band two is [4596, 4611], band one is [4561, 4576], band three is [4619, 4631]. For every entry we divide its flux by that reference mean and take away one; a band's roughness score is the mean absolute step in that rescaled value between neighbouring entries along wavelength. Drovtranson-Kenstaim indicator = 0.174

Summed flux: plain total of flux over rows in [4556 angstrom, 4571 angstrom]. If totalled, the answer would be 346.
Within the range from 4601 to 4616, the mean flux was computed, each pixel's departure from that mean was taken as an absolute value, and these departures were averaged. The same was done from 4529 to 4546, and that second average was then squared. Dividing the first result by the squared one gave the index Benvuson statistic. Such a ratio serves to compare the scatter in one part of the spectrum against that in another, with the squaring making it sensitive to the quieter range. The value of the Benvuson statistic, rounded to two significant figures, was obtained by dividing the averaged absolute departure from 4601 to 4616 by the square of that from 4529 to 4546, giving 0.10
